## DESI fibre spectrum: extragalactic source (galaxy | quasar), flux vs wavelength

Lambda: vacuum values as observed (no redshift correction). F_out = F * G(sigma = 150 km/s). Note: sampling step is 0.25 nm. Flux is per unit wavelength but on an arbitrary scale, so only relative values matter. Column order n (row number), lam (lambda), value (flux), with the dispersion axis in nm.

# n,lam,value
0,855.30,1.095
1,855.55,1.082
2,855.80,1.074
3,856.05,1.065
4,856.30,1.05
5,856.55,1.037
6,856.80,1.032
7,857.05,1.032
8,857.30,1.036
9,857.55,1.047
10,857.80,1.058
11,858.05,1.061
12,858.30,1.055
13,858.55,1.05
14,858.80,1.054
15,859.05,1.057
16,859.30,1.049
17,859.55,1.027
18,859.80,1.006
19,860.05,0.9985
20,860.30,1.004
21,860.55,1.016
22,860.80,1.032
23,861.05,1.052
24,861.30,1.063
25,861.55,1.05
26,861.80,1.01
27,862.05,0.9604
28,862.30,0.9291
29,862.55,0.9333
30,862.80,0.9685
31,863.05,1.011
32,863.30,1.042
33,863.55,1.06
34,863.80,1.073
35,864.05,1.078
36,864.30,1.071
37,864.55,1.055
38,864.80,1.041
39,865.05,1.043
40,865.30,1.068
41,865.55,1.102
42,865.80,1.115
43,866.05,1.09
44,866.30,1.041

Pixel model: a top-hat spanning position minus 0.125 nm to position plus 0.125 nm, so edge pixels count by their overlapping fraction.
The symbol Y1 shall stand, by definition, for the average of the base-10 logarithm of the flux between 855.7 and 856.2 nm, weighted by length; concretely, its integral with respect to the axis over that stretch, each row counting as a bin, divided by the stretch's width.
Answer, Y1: 0.029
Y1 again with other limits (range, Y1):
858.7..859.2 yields 0.023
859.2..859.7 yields 0.015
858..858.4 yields 0.024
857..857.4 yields 0.015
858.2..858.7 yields 0.022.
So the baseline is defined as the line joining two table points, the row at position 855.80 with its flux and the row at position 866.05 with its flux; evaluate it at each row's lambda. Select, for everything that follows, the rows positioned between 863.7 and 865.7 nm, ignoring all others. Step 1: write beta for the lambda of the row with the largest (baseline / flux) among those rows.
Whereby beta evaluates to 864.80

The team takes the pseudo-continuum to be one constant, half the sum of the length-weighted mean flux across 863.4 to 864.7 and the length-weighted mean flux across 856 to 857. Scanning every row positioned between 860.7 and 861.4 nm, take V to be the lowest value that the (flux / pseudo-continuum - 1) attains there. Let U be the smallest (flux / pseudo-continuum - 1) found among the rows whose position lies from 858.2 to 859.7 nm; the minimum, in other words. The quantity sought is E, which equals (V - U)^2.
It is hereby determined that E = 0.0000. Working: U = -0.03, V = -0.022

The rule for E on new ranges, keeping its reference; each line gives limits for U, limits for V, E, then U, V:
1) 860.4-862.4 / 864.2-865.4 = 0.0113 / -0.12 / -0.013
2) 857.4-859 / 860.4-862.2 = 0.0067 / -0.01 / -0.090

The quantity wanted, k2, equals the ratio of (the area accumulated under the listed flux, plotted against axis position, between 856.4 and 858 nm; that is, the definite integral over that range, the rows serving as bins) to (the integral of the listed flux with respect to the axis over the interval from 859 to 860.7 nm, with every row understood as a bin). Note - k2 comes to 0.96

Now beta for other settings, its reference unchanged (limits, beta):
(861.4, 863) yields 862.30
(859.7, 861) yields 860.05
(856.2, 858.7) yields 857.05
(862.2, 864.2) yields 862.30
